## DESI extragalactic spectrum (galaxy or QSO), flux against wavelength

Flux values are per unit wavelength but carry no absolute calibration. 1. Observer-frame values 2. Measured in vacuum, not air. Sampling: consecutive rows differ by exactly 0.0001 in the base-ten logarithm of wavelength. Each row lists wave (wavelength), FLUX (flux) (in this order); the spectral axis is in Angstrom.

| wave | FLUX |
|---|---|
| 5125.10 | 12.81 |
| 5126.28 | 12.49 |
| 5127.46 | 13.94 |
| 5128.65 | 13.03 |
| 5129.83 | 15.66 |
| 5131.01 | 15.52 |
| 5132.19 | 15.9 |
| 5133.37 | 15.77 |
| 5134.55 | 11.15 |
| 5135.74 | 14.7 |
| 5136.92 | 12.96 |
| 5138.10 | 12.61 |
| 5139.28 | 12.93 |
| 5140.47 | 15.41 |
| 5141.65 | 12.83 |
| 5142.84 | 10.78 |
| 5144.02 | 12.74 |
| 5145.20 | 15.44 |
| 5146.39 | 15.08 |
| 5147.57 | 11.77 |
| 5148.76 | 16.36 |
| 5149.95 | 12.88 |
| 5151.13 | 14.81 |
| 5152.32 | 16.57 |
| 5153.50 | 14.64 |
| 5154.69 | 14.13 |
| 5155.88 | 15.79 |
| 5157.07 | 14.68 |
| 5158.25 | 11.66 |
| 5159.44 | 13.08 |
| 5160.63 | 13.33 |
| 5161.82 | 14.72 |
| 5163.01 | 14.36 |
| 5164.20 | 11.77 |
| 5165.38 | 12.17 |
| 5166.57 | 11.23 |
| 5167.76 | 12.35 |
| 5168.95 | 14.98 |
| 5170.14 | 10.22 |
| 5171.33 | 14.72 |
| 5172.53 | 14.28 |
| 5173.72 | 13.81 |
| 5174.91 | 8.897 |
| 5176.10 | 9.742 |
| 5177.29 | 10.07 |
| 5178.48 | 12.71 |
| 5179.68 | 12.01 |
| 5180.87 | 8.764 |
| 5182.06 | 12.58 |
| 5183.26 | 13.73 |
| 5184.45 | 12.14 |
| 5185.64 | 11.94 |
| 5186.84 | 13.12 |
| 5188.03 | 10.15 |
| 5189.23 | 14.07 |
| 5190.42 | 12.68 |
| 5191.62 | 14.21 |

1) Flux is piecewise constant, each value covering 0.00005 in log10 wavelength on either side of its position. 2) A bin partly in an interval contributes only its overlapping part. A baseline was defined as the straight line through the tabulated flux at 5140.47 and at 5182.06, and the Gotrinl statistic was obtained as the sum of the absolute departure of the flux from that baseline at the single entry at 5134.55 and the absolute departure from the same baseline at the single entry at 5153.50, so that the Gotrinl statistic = 4.8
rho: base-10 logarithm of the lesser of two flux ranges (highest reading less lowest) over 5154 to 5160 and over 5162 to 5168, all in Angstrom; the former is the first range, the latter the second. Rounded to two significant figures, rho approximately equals 0.50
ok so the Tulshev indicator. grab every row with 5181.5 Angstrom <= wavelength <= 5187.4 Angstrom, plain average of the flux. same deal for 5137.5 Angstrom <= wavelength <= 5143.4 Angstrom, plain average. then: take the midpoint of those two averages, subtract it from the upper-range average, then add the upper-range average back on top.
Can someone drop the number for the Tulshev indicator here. 12.6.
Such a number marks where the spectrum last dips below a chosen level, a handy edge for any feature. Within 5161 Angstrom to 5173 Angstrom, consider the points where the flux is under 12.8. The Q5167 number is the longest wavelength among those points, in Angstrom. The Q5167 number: 5170.14 Angstrom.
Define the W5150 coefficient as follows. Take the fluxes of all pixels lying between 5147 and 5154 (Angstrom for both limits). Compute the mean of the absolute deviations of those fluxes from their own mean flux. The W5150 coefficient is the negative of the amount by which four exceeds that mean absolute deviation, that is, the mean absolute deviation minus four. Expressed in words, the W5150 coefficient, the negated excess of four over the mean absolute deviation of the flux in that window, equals -2.5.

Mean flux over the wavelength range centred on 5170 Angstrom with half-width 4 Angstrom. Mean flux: 13.1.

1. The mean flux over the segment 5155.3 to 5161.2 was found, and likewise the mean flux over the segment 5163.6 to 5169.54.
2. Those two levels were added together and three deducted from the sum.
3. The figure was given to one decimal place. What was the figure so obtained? 23.2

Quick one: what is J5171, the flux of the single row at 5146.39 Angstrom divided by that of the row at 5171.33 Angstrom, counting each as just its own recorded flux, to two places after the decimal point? 1.02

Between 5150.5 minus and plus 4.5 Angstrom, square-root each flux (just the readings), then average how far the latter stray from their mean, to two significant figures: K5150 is 0.16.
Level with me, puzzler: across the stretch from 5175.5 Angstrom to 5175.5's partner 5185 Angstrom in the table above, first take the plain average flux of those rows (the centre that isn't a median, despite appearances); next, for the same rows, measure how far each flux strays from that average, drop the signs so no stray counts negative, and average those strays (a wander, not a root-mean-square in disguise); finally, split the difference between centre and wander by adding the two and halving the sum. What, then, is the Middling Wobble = 6.5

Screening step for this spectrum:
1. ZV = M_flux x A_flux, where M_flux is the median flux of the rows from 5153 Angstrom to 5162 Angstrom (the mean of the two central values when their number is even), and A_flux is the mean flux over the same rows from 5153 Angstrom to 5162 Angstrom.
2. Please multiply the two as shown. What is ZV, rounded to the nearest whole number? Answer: 201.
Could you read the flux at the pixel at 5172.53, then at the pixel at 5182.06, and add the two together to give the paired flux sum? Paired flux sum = 26.9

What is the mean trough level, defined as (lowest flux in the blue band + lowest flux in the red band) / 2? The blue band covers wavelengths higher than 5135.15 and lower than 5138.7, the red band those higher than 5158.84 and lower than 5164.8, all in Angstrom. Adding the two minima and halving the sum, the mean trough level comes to 12.2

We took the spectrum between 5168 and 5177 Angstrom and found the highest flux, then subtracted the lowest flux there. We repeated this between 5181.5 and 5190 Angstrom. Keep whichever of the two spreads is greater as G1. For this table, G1 6.1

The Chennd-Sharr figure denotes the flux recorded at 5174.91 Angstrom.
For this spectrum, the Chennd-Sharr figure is 8.897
